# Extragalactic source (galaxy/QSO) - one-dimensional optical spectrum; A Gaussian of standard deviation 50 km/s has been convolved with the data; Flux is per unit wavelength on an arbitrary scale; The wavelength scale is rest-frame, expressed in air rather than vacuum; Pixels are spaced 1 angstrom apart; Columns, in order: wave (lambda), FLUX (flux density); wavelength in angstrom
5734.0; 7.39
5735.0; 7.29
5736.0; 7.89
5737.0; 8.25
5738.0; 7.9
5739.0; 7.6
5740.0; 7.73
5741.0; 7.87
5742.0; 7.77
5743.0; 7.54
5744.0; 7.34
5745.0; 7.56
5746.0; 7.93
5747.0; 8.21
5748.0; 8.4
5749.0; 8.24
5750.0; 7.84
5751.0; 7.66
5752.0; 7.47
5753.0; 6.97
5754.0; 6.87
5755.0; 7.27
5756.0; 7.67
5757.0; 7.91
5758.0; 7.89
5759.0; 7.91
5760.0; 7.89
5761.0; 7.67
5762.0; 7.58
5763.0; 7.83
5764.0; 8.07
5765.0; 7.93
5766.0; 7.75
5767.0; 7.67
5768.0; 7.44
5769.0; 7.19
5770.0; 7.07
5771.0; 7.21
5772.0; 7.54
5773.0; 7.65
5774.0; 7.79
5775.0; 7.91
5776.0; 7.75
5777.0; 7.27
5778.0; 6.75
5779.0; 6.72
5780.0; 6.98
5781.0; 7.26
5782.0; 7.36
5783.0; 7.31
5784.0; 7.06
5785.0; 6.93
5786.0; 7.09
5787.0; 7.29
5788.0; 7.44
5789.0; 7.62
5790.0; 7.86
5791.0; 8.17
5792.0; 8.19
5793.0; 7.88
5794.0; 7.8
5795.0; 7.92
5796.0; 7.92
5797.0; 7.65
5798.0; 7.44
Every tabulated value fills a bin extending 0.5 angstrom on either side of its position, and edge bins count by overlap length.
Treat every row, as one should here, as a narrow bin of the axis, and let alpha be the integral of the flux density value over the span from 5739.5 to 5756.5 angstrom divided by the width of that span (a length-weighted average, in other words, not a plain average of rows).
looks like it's 7.7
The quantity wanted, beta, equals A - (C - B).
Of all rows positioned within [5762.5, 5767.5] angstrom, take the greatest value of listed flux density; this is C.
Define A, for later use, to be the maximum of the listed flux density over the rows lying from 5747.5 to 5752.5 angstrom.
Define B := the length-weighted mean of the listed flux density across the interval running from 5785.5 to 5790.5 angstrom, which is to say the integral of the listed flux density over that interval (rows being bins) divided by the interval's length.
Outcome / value 7.79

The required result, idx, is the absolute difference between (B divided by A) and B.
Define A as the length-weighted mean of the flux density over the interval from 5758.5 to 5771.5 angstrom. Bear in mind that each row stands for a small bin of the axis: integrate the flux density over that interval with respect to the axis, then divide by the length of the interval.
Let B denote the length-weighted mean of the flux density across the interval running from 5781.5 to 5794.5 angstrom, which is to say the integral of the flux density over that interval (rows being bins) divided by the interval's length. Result 6.55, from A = 7.63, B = 7.54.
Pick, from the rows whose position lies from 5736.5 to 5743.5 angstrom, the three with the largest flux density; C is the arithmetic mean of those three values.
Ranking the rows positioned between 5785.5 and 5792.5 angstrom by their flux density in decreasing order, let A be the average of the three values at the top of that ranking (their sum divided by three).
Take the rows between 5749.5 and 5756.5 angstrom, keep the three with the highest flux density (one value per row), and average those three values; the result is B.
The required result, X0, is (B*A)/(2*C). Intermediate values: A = 8.07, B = 7.72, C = 8.01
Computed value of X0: 3.9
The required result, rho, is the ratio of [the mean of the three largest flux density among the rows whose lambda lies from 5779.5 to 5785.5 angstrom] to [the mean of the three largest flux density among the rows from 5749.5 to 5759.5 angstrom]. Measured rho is 0.925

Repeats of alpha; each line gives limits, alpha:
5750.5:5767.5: 7.6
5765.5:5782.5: 7.4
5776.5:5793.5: 7.4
